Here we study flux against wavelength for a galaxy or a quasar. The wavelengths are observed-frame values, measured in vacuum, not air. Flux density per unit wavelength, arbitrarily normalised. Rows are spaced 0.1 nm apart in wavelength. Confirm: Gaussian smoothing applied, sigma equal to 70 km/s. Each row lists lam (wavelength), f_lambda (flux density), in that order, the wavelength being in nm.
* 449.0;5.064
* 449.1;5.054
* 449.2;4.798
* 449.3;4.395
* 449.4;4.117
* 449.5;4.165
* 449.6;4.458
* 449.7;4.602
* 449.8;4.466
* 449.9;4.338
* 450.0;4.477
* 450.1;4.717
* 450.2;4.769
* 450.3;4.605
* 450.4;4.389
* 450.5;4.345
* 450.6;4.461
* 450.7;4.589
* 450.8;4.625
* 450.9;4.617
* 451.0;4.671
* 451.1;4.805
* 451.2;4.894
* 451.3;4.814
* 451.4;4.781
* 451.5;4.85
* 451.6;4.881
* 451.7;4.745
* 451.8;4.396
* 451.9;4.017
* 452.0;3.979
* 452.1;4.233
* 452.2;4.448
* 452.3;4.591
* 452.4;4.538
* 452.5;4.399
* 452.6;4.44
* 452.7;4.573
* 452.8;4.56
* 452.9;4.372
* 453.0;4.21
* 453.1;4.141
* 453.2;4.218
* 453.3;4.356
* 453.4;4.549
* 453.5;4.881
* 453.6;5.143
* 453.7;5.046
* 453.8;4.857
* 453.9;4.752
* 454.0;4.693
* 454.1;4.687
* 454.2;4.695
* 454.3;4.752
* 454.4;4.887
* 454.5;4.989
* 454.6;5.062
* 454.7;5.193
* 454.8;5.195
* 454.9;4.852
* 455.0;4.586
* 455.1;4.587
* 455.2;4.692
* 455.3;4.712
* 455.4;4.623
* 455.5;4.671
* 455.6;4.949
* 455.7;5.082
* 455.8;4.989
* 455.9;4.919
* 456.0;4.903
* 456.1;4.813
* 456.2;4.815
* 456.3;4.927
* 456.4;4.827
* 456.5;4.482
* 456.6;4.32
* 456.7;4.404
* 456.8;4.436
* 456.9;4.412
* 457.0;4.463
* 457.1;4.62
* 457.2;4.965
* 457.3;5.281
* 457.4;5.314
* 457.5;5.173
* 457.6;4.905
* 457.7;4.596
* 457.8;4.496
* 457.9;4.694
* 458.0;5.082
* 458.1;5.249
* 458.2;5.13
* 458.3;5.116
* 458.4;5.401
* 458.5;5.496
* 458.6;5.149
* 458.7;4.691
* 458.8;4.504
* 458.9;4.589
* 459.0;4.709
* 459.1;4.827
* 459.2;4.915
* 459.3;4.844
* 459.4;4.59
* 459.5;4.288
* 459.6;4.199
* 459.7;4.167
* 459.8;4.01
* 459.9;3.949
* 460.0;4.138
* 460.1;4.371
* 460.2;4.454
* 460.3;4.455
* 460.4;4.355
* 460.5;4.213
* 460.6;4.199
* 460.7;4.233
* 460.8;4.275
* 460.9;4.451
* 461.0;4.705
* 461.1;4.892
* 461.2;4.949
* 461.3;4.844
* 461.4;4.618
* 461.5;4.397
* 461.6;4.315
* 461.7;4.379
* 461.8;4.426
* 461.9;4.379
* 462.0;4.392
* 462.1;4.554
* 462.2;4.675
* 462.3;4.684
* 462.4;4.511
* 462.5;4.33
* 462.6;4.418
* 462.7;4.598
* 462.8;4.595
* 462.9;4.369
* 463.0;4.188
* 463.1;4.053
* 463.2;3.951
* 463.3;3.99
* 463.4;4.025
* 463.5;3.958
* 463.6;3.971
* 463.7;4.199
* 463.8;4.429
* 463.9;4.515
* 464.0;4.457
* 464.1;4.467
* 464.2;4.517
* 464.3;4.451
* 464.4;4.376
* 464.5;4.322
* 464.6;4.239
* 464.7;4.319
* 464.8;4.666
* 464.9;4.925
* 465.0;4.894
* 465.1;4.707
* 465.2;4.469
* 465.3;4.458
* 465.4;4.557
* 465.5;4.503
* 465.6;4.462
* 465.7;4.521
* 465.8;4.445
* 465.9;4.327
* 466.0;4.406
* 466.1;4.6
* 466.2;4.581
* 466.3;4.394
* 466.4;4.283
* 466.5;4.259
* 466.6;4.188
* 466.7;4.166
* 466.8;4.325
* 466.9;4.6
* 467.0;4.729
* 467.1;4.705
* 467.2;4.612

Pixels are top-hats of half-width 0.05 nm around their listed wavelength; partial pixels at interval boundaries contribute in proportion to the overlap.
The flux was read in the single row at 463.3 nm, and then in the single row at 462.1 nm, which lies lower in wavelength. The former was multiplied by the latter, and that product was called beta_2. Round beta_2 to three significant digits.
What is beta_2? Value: 18.2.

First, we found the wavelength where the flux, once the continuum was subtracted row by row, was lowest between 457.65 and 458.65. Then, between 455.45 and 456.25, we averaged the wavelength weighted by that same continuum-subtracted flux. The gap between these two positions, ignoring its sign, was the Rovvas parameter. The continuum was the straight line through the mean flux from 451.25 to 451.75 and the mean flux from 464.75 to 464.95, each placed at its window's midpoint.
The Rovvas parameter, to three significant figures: 1.97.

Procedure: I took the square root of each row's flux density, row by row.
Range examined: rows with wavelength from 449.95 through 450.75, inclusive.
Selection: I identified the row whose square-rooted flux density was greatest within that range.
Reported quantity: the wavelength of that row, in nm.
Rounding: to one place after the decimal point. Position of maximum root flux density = 450.2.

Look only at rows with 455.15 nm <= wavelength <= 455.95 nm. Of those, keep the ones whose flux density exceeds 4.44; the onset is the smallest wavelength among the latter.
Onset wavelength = 455.2 nm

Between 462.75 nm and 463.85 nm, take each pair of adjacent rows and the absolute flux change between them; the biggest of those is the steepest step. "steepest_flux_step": 0.23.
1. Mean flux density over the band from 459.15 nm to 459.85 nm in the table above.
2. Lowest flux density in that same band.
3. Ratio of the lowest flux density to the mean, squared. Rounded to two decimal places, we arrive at 0.82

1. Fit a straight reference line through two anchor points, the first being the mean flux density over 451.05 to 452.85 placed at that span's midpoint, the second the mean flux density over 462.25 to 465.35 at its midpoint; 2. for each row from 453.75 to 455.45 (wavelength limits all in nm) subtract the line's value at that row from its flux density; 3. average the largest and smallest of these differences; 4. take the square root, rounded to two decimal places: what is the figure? 0.62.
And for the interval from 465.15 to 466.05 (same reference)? 0.28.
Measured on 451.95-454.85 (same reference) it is 0.23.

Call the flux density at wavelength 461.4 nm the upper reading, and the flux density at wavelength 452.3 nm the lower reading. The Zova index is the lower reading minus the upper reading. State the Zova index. -0.03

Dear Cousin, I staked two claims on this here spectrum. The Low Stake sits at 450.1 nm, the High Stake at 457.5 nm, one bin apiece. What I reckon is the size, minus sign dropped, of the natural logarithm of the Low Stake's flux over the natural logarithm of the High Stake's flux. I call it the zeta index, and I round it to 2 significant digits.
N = 0.94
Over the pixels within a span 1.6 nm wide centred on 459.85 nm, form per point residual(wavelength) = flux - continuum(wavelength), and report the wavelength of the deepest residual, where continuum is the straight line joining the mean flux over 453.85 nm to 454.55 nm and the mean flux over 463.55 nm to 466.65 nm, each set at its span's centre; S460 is 459.9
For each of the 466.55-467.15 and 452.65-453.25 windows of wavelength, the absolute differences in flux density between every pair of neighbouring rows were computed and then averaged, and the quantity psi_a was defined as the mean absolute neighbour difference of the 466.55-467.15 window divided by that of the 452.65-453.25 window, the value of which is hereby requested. 1.20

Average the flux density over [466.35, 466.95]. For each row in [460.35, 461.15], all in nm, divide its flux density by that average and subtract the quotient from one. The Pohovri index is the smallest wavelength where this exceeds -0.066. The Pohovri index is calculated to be 460.4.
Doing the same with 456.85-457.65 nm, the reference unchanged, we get 456.9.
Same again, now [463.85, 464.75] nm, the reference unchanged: 463.9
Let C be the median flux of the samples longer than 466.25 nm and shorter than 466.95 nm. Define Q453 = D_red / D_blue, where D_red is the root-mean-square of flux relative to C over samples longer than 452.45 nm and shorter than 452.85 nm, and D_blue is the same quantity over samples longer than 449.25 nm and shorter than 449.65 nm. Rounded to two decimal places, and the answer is 1.53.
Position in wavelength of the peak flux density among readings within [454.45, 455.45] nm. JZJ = 454.8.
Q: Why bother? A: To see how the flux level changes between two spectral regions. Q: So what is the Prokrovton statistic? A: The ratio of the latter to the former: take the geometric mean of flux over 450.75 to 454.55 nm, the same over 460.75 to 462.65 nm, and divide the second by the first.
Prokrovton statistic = 0.99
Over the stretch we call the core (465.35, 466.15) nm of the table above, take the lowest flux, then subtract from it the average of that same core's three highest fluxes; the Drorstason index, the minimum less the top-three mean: -0.23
